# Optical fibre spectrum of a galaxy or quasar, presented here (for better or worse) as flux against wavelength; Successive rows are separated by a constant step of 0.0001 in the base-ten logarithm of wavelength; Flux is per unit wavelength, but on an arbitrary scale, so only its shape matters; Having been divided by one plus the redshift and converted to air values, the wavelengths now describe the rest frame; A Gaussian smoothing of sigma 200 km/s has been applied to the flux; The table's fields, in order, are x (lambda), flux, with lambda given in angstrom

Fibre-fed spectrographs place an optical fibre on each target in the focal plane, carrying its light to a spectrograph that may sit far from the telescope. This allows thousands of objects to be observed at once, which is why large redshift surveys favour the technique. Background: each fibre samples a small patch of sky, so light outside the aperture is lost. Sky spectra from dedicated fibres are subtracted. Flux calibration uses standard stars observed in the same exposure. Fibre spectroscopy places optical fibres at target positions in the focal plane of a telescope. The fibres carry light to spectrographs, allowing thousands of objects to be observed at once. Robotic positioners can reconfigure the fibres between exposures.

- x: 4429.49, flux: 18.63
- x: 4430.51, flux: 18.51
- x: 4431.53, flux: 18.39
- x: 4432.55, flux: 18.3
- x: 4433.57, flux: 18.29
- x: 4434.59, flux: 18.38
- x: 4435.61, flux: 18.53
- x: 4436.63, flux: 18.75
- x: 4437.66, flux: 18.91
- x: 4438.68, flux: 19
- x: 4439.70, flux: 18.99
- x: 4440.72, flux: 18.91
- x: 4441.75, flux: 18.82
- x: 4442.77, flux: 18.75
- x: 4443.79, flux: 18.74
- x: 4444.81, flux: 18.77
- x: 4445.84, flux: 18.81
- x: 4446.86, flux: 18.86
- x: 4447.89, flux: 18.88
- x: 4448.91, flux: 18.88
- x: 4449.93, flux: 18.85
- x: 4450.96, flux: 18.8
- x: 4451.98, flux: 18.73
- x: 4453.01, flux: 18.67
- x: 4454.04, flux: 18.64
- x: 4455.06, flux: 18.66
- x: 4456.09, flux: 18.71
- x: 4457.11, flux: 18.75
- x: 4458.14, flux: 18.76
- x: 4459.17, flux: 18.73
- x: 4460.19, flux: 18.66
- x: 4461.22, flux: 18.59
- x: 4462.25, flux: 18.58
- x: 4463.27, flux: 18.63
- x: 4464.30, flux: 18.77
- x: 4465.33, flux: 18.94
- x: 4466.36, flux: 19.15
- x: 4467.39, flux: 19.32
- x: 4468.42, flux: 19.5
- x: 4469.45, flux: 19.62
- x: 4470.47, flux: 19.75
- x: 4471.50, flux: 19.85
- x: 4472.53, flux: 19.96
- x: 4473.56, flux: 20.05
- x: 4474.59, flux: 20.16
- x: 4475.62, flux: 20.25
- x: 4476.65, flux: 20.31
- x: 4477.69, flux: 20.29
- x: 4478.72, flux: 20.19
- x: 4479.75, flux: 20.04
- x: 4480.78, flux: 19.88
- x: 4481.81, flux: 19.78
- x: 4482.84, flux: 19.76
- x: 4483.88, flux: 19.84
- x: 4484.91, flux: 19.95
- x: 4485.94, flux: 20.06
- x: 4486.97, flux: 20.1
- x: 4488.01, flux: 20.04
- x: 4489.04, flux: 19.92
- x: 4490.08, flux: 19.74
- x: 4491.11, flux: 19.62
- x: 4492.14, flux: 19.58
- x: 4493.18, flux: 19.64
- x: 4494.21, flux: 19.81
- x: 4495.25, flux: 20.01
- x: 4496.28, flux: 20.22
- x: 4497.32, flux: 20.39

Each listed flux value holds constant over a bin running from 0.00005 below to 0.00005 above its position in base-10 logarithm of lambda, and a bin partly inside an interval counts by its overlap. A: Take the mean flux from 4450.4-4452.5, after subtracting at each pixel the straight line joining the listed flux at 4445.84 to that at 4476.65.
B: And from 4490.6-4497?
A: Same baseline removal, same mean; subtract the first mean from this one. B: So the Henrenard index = -1.0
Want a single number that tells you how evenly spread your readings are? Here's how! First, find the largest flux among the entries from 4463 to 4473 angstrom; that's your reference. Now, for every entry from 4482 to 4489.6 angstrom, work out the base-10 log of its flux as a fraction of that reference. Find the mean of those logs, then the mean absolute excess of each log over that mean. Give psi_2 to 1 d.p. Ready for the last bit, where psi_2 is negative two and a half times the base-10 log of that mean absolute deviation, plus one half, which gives 7.2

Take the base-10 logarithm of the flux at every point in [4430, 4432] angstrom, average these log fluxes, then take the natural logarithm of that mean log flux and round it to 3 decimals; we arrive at 0.236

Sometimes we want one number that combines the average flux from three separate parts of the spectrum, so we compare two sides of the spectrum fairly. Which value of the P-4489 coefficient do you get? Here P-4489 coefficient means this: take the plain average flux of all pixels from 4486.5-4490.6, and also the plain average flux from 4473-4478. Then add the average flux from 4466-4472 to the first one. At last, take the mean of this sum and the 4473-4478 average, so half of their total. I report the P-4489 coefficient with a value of 29.8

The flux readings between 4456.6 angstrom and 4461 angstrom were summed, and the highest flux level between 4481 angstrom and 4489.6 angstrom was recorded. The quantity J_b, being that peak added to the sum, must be 95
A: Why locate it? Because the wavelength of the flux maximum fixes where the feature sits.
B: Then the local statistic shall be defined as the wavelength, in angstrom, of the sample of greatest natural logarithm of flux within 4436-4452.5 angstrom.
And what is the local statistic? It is 4438.68 angstrom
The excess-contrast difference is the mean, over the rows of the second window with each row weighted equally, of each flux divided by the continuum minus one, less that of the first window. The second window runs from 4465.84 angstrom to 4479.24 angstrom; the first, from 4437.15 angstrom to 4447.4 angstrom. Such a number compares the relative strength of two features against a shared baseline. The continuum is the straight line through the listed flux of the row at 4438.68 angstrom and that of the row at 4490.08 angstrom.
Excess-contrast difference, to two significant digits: 0.030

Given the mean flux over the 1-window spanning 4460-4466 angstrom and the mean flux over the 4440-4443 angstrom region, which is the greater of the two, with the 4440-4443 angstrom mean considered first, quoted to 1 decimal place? 18.8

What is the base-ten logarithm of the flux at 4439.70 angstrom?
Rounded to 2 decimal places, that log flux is 1.28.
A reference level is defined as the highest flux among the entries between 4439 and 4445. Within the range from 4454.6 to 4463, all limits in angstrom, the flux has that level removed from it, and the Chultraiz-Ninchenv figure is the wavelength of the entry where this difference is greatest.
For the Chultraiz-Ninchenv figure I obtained 4458.14 angstrom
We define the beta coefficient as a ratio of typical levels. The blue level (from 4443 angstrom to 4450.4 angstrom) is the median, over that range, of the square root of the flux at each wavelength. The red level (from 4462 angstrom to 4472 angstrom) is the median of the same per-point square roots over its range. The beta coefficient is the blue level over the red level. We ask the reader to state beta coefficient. 0.99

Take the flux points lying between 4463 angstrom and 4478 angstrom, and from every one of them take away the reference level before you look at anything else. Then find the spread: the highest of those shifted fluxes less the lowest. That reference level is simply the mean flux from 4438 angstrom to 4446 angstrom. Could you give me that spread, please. 1.7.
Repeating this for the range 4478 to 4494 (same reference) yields 0.6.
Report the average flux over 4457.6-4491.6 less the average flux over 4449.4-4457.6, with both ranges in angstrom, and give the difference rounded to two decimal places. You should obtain 0.87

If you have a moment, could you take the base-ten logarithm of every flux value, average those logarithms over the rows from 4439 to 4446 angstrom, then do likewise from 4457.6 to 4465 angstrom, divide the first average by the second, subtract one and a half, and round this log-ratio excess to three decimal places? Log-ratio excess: -0.497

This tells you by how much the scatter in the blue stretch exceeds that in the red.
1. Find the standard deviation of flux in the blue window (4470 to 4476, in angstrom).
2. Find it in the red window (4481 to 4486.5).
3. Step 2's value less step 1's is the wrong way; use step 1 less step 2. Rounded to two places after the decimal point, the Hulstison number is 0.06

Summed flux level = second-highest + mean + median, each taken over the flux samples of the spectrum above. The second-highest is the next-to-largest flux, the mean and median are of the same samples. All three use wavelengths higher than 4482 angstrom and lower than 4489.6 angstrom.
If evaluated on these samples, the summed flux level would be 60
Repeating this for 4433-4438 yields 56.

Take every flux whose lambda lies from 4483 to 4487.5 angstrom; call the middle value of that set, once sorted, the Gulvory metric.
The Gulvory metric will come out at 20.0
